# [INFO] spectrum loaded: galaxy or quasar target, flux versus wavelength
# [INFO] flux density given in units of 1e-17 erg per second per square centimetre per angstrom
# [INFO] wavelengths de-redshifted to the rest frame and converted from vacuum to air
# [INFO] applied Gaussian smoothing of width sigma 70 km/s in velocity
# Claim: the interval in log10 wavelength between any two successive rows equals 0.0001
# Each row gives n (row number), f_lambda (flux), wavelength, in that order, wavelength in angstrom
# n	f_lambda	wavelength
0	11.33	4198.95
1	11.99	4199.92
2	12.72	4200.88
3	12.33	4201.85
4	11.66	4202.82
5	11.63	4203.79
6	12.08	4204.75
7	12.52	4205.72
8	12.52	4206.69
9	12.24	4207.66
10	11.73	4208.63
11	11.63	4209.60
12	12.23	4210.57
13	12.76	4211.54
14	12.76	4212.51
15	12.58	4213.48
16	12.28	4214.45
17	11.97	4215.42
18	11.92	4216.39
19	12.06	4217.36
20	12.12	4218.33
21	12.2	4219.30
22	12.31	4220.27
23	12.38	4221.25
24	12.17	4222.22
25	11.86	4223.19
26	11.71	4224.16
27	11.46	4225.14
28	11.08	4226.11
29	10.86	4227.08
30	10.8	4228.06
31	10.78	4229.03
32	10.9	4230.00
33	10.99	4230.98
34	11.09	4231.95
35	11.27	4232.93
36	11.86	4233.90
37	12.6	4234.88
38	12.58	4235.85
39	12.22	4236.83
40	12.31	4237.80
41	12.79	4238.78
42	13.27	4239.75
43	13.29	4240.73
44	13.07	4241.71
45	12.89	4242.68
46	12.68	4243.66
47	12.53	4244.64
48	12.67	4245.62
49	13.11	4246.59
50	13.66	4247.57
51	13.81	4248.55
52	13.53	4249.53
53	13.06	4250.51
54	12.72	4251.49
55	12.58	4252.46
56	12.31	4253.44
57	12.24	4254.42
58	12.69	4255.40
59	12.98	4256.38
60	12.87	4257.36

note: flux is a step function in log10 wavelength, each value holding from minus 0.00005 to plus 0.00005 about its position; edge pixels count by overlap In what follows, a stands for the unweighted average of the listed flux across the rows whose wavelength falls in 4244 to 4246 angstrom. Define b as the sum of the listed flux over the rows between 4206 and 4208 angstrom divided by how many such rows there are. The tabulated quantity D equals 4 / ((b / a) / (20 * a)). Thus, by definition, 1026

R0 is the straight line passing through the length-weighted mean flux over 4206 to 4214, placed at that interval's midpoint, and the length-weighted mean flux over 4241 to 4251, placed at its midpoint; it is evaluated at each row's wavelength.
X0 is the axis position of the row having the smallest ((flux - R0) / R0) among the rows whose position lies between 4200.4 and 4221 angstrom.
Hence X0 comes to 4209.60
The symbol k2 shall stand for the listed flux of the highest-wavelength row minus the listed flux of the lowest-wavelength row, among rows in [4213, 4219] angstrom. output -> -0.46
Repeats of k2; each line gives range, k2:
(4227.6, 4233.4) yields 0.47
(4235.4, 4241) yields 0.71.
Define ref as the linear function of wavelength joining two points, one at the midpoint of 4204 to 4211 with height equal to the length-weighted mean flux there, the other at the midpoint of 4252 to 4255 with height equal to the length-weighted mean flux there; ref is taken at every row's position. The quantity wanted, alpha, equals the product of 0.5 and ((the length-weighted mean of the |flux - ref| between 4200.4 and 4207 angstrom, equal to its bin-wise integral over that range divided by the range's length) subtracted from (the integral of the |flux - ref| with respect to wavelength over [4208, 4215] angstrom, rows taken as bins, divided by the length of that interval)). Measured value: 0.01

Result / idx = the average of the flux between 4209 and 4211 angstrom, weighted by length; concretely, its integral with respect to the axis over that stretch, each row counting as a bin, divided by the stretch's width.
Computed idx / 11.90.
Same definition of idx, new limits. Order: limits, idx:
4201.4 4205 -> 11.92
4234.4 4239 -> 12.49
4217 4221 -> 12.18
